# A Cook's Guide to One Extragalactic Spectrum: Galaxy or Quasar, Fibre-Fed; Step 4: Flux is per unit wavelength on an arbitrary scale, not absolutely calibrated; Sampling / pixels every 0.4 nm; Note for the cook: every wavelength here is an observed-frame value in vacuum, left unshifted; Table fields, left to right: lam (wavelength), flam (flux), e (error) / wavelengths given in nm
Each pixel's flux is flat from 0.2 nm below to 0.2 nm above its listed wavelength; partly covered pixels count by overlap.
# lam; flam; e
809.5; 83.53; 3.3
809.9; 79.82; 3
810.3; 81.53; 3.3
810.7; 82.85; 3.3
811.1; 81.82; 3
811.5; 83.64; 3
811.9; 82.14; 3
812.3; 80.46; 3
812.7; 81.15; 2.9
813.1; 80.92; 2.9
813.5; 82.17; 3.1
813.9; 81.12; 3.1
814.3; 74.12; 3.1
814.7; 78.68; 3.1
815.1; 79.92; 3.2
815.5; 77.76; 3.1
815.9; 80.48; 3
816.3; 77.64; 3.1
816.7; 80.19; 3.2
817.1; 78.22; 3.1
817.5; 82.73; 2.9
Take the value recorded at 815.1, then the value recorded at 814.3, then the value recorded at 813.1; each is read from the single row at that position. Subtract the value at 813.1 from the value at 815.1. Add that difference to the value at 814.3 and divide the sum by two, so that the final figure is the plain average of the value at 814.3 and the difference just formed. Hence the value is 36.6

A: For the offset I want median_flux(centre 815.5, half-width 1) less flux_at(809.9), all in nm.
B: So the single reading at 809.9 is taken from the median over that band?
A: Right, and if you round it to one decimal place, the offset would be -1.1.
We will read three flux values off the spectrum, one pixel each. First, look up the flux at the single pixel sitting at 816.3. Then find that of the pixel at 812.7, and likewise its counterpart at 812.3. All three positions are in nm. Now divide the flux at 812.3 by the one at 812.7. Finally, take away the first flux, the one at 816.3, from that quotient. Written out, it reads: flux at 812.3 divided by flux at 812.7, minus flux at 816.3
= -76.6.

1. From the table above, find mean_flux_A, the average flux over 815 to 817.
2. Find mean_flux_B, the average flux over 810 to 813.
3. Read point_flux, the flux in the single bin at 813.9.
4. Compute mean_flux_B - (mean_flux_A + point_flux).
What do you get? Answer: -78.4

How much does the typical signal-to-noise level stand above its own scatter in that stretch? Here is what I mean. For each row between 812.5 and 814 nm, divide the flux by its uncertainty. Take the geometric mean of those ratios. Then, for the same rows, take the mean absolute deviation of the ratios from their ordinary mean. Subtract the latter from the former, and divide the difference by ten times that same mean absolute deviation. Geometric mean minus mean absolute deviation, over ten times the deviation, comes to 3.3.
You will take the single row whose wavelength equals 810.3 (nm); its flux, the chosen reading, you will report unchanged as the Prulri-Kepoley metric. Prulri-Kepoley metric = 81.53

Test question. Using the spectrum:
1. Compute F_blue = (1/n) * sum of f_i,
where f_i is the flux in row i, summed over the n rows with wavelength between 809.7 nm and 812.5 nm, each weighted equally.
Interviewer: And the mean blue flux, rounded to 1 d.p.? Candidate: 81.8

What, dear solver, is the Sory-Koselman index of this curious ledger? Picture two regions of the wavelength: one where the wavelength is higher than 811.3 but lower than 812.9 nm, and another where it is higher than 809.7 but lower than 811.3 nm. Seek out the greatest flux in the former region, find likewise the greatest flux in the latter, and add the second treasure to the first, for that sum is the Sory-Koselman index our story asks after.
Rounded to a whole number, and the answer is 166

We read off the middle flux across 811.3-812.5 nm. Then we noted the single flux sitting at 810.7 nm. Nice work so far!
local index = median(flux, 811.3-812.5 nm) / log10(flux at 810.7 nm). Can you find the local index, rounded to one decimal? 42.8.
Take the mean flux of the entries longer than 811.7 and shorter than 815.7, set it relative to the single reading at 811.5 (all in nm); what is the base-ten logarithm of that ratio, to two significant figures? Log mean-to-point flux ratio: -0.020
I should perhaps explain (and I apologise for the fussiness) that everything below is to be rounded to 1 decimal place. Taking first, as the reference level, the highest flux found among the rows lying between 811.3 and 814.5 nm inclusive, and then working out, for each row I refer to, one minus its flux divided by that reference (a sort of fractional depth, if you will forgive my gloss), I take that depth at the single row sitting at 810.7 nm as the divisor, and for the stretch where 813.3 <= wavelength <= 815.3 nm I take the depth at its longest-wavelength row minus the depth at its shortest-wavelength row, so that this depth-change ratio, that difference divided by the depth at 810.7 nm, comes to 2.8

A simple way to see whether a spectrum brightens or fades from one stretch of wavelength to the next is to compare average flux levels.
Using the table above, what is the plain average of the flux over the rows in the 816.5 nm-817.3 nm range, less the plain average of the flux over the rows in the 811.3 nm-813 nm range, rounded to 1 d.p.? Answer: -2.6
